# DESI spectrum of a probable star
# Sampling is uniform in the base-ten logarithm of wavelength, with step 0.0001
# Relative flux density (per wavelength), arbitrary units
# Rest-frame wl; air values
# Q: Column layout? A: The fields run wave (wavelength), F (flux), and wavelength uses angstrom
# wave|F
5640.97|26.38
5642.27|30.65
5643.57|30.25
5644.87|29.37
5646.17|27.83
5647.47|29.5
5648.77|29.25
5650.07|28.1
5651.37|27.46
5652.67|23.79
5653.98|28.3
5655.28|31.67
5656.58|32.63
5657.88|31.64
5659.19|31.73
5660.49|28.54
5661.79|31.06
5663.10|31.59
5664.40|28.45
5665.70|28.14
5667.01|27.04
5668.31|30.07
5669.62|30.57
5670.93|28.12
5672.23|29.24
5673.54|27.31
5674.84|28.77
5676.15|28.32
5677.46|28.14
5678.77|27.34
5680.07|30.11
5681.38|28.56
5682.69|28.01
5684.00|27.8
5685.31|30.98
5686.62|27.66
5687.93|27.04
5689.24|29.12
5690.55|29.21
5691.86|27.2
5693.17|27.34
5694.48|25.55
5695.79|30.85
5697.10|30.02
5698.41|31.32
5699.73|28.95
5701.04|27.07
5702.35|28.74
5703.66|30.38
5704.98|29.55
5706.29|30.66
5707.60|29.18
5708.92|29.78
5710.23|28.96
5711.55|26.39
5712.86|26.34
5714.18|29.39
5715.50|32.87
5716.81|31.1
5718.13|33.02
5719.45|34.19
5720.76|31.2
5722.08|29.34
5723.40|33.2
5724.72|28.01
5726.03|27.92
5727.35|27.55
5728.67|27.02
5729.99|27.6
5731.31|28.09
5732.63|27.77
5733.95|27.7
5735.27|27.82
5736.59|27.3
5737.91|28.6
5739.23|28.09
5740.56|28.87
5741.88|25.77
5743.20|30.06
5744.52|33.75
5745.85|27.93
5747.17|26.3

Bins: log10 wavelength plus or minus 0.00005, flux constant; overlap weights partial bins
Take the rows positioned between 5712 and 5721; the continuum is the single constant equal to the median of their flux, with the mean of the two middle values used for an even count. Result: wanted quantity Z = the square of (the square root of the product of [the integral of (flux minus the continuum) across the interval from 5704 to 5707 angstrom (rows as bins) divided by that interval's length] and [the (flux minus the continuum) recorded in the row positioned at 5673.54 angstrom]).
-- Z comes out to 4.2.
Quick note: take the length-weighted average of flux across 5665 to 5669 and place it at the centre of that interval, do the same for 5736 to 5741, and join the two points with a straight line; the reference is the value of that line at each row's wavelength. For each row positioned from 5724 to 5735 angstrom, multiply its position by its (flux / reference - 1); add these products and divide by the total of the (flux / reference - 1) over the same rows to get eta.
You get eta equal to 5729.4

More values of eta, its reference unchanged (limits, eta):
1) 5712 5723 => 5718.6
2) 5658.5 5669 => 5661.6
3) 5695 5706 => 5699.3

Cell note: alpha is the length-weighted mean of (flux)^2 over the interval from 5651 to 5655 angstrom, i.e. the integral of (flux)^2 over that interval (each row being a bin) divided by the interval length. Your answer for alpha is 730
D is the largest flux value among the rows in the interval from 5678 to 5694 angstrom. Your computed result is 30.98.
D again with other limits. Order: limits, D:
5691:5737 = 34.19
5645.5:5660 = 32.63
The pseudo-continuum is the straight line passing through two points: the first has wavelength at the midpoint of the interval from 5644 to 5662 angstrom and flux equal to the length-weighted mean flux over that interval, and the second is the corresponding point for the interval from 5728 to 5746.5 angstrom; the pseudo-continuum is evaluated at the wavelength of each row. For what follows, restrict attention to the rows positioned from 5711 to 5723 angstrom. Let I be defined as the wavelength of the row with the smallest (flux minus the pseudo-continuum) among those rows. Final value 5712.86 angstrom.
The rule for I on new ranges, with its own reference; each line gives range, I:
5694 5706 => 5694.48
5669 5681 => 5673.54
